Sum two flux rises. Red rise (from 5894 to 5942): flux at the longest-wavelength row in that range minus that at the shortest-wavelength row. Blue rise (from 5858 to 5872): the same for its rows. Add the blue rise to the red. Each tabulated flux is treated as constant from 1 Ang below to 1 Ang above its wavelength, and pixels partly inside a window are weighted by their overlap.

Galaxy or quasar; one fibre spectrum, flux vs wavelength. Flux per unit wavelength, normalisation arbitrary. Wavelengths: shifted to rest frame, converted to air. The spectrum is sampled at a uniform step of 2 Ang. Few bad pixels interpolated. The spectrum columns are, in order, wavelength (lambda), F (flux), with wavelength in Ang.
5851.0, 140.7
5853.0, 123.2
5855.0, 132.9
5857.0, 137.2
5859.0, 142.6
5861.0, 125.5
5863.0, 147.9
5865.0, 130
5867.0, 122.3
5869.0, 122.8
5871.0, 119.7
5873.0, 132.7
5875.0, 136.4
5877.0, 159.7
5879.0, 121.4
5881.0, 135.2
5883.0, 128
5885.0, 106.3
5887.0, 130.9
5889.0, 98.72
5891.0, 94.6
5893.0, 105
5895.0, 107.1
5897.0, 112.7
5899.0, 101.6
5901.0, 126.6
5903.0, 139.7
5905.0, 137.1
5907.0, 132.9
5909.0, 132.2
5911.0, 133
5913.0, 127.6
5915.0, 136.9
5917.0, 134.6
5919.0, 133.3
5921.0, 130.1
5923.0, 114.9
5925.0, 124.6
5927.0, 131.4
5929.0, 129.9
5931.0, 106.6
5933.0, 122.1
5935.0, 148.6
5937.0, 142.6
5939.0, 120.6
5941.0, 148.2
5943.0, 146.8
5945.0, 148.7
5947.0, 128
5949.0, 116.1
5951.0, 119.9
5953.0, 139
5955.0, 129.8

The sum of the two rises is 18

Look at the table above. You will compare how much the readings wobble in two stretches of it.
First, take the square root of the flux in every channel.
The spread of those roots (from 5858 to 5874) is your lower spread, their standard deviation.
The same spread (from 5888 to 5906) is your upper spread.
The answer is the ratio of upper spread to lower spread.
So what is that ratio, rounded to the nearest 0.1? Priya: 1.8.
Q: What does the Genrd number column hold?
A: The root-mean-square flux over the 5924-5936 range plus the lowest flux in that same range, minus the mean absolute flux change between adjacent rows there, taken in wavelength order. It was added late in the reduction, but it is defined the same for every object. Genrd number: 220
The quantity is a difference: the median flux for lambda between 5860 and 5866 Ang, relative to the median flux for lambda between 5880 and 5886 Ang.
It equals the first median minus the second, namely 2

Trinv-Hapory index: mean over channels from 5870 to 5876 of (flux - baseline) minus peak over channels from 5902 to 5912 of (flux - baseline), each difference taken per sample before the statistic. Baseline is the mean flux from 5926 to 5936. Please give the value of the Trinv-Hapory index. -10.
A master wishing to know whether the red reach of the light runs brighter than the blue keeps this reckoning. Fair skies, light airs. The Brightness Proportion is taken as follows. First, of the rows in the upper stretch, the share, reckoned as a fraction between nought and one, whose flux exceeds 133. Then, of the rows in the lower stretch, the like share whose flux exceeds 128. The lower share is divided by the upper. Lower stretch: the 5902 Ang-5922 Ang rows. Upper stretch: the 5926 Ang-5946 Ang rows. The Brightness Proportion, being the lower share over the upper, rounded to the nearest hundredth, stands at 1.80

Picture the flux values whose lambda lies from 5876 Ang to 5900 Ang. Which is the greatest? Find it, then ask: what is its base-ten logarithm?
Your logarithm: 2.20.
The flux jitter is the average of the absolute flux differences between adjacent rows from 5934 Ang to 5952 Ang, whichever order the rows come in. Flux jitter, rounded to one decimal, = 11.9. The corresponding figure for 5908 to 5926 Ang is 5.9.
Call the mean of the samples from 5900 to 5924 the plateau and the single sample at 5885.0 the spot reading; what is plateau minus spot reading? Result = 25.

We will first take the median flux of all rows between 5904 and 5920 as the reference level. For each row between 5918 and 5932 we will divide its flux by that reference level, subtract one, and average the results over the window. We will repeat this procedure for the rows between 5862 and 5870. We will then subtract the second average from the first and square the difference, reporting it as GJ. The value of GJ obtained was 0.0023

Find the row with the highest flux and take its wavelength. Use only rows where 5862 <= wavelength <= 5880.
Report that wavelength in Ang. 5877.0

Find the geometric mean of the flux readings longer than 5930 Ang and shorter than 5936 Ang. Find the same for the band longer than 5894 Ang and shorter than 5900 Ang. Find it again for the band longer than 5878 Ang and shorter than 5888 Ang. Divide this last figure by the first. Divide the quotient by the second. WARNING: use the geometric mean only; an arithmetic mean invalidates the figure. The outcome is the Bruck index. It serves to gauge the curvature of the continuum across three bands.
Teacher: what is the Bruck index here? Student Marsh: 0.0093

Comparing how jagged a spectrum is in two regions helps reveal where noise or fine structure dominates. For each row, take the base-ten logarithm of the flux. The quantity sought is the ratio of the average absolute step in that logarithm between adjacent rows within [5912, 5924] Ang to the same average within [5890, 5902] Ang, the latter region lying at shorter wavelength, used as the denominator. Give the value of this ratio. 0.49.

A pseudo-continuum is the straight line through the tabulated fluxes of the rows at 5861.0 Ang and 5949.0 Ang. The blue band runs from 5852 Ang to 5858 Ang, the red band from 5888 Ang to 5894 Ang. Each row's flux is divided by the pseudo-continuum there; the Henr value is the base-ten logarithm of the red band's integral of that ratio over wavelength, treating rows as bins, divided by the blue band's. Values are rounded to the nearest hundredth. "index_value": -0.11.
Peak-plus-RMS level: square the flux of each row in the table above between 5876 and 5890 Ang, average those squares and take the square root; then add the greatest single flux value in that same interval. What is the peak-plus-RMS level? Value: 287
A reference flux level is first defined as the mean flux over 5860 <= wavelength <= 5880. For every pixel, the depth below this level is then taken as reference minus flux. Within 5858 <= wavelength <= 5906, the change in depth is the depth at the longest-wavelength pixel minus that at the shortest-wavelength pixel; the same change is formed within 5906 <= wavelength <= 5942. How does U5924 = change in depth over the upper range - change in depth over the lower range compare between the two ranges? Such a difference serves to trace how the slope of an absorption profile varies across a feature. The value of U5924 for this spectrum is -21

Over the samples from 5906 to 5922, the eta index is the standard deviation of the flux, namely 3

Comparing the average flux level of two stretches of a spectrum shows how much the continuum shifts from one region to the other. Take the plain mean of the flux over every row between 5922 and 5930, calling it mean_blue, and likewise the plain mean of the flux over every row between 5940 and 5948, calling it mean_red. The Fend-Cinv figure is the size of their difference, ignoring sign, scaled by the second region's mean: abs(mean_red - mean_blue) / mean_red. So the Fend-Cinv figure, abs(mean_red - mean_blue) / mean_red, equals 0.12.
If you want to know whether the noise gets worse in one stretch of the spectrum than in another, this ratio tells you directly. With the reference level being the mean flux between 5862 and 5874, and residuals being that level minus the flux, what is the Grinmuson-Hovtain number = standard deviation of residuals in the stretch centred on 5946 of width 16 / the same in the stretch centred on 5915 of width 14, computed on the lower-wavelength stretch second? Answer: 4.6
